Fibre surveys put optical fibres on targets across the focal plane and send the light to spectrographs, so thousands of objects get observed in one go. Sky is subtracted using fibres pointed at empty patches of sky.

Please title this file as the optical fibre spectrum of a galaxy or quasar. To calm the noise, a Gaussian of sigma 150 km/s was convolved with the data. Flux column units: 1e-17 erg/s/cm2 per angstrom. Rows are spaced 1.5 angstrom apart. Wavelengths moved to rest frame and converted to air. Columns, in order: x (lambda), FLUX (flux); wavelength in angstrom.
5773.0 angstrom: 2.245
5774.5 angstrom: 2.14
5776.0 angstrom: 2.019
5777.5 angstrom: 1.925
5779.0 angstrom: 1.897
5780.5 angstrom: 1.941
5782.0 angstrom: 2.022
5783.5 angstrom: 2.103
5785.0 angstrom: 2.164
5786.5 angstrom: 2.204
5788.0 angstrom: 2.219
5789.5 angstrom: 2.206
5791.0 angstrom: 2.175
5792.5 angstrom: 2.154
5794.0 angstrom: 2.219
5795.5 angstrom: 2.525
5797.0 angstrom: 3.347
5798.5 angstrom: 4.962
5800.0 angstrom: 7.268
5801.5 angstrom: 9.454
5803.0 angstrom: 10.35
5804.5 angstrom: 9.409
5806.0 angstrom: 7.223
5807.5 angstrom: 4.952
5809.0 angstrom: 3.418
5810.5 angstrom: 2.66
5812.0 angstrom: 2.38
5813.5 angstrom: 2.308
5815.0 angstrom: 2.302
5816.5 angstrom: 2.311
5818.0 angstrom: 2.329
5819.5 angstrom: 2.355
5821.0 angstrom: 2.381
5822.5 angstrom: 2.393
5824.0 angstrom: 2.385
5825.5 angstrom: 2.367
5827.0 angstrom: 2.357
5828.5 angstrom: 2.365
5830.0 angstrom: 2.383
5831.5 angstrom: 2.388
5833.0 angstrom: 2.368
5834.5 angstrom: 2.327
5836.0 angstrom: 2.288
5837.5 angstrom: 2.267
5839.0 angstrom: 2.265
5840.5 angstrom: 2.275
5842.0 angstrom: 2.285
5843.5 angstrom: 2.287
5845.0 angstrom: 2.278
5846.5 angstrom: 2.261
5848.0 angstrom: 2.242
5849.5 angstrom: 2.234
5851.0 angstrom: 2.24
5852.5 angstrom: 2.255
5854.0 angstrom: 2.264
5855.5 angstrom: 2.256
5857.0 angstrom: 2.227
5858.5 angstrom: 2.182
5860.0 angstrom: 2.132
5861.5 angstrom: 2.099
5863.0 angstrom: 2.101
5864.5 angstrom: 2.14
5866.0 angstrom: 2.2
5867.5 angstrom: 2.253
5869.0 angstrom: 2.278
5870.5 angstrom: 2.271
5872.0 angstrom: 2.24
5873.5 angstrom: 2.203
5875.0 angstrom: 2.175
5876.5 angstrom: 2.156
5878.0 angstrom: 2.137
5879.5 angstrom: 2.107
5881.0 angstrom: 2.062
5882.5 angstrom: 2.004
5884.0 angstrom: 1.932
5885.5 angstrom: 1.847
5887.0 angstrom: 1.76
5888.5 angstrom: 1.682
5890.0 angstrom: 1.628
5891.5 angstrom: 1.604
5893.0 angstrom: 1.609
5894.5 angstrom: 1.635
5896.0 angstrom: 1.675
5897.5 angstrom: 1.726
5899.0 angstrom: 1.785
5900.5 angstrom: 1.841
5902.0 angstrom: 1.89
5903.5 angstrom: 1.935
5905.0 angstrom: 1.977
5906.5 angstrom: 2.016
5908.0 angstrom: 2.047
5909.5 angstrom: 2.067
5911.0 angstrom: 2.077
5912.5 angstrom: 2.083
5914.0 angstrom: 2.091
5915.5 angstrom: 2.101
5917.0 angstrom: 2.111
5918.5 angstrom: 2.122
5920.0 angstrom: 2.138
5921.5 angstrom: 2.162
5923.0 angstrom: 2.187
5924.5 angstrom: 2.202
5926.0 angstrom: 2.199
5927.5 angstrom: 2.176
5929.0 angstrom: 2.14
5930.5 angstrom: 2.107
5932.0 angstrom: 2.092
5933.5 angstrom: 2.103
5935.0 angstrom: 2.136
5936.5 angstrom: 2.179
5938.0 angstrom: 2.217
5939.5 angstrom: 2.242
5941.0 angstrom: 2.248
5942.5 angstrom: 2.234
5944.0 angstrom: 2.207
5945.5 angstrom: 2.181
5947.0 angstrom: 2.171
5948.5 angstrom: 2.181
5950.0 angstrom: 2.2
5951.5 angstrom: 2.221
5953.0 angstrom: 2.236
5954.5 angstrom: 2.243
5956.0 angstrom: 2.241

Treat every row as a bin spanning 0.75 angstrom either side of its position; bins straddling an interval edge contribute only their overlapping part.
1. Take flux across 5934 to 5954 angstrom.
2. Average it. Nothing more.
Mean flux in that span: 2.20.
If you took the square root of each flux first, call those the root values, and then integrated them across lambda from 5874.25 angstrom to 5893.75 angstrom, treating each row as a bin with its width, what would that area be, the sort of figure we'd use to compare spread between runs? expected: 26.8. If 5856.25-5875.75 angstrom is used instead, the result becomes 28.9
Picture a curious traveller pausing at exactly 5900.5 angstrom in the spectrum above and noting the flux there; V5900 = 1.841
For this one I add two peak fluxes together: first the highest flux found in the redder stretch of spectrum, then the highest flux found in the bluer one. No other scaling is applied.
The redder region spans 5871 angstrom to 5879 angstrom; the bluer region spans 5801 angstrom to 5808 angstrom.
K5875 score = 13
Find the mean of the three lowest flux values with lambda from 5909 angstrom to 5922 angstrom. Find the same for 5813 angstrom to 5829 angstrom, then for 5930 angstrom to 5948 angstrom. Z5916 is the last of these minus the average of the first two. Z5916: -0.1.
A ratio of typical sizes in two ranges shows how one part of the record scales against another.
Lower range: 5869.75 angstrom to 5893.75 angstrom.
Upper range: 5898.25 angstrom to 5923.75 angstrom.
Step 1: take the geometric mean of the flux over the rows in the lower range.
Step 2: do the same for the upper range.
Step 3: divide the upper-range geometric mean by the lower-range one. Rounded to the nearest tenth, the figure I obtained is 1.0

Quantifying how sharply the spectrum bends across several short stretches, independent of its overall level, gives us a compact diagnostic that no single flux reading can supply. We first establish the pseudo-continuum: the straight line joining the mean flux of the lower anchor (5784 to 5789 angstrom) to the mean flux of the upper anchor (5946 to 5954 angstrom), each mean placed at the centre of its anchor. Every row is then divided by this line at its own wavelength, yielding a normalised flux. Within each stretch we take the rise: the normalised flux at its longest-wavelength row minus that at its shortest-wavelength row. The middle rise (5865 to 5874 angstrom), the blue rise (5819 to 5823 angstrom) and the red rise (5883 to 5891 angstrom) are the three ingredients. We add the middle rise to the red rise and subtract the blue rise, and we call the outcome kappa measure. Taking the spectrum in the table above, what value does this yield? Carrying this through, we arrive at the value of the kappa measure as -0.15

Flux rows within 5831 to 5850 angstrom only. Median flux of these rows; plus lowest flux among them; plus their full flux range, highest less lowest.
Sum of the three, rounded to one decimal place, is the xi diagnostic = 4.7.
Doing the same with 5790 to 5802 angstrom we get 12.4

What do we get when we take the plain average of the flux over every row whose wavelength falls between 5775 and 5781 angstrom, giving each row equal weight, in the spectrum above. 1.95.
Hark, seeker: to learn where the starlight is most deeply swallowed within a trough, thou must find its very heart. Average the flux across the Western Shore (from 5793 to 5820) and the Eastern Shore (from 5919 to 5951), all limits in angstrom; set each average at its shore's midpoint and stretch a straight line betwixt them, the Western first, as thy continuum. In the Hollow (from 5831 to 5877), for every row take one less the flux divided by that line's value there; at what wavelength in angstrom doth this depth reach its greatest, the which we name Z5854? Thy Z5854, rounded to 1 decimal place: 5837.5 angstrom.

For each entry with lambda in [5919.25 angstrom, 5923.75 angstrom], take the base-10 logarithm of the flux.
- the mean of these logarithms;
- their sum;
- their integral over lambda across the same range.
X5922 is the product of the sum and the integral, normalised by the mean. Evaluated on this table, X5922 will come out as 4.5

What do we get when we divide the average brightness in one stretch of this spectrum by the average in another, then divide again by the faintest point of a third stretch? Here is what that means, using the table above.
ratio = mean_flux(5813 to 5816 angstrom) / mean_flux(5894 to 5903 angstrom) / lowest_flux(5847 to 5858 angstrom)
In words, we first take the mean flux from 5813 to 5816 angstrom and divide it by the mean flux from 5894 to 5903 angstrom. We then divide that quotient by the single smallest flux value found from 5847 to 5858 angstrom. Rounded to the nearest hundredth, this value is 0.59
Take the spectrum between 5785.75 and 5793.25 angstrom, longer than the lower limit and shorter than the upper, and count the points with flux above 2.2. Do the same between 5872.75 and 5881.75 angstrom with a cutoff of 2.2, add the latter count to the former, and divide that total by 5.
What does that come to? 0.80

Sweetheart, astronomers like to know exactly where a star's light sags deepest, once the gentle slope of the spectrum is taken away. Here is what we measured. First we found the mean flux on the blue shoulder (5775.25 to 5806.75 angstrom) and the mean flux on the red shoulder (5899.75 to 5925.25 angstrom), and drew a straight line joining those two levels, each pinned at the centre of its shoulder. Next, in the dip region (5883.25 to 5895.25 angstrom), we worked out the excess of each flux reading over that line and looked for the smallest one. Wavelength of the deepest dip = 5891.5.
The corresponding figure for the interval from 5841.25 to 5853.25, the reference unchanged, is 5842.0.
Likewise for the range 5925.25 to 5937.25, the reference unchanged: 5930.5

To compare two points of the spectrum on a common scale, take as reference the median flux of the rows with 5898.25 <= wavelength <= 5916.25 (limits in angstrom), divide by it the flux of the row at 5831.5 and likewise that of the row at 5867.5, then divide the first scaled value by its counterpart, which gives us 1.1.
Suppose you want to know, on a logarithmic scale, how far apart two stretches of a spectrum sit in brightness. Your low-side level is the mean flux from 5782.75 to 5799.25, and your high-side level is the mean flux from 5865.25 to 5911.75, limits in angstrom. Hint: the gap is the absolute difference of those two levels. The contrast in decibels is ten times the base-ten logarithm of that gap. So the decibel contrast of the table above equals -2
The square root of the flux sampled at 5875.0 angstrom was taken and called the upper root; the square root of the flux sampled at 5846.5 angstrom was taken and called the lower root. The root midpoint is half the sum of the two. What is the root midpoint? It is 1.49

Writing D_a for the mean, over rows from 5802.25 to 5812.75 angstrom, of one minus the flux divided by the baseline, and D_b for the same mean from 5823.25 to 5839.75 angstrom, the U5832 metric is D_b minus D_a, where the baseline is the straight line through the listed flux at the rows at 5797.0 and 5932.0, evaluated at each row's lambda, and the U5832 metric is 0.99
